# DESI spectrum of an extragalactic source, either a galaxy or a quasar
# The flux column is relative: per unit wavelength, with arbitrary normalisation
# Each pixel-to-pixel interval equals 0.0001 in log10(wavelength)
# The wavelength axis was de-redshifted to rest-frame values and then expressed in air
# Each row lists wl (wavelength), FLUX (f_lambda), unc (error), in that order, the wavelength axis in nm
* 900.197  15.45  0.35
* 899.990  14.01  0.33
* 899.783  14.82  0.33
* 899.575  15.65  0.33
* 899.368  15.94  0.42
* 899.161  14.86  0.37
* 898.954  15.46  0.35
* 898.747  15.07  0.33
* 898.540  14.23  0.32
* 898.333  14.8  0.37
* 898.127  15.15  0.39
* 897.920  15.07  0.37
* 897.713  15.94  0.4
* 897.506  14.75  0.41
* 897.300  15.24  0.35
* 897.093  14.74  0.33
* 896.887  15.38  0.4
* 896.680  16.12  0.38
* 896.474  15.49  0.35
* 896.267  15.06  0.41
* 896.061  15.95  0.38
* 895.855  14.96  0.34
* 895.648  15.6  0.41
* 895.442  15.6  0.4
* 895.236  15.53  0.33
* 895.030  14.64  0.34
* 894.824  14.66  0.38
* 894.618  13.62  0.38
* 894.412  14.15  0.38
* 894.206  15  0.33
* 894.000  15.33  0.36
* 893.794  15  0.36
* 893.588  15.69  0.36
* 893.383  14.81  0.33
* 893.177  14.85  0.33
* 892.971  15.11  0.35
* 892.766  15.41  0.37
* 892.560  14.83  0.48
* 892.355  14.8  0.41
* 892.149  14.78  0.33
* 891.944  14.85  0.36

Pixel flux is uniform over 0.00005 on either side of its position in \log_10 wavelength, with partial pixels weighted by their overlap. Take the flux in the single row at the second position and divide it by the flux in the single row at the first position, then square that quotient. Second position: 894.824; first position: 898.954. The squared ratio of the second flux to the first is 0.90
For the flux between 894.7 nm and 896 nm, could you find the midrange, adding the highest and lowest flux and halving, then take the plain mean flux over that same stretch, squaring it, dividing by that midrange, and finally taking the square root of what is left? 3.90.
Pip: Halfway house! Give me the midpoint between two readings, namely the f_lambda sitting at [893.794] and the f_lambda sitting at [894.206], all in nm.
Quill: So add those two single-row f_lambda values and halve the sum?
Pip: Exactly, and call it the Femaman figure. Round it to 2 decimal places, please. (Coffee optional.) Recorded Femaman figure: 15.00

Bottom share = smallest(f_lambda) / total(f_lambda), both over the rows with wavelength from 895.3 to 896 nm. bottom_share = 0.32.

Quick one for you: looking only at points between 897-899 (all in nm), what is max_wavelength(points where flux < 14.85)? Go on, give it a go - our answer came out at 898.540 nm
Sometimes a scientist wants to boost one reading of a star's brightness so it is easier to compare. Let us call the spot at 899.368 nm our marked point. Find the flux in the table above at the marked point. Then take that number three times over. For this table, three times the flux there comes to 48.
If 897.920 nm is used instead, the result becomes 45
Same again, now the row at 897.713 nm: 48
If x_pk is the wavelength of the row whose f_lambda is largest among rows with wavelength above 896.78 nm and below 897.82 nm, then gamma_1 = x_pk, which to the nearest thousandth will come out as 897.713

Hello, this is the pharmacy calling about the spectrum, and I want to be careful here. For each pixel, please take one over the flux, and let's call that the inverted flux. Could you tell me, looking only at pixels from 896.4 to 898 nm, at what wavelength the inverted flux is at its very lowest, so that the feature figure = 896.680 nm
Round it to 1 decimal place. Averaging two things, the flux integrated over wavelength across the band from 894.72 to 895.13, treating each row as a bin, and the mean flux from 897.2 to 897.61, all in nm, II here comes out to 10.5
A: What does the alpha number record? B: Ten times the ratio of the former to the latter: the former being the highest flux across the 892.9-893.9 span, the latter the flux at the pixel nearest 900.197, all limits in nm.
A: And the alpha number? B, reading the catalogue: 10.2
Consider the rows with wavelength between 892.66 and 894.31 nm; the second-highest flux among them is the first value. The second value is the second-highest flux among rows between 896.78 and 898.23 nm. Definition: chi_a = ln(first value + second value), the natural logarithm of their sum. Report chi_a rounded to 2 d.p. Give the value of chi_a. 3.43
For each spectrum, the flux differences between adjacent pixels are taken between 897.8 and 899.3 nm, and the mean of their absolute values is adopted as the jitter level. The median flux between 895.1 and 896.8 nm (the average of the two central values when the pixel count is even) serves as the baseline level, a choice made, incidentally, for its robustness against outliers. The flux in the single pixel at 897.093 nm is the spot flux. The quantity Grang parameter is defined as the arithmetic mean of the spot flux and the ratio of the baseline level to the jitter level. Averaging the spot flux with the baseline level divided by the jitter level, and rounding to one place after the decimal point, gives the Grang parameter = 23.9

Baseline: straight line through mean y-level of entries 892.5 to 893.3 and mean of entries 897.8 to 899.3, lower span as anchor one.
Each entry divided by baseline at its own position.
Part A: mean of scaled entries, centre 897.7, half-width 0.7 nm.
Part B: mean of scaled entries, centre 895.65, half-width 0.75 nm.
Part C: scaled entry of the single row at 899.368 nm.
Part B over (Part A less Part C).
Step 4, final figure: -18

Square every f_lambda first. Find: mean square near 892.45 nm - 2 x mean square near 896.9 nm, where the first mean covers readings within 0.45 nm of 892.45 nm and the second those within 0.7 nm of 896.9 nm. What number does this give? -242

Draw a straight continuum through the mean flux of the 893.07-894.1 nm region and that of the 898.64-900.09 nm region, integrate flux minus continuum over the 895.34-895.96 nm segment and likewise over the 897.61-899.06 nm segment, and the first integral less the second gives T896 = 0.2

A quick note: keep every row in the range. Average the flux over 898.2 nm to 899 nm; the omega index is 14.9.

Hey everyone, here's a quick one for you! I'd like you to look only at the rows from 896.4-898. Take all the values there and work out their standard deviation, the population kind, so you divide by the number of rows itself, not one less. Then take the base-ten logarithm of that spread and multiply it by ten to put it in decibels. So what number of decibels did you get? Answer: -3.3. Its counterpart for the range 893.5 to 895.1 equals -2.1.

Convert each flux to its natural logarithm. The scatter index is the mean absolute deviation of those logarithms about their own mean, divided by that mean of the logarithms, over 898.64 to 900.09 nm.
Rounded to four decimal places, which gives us 0.0119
